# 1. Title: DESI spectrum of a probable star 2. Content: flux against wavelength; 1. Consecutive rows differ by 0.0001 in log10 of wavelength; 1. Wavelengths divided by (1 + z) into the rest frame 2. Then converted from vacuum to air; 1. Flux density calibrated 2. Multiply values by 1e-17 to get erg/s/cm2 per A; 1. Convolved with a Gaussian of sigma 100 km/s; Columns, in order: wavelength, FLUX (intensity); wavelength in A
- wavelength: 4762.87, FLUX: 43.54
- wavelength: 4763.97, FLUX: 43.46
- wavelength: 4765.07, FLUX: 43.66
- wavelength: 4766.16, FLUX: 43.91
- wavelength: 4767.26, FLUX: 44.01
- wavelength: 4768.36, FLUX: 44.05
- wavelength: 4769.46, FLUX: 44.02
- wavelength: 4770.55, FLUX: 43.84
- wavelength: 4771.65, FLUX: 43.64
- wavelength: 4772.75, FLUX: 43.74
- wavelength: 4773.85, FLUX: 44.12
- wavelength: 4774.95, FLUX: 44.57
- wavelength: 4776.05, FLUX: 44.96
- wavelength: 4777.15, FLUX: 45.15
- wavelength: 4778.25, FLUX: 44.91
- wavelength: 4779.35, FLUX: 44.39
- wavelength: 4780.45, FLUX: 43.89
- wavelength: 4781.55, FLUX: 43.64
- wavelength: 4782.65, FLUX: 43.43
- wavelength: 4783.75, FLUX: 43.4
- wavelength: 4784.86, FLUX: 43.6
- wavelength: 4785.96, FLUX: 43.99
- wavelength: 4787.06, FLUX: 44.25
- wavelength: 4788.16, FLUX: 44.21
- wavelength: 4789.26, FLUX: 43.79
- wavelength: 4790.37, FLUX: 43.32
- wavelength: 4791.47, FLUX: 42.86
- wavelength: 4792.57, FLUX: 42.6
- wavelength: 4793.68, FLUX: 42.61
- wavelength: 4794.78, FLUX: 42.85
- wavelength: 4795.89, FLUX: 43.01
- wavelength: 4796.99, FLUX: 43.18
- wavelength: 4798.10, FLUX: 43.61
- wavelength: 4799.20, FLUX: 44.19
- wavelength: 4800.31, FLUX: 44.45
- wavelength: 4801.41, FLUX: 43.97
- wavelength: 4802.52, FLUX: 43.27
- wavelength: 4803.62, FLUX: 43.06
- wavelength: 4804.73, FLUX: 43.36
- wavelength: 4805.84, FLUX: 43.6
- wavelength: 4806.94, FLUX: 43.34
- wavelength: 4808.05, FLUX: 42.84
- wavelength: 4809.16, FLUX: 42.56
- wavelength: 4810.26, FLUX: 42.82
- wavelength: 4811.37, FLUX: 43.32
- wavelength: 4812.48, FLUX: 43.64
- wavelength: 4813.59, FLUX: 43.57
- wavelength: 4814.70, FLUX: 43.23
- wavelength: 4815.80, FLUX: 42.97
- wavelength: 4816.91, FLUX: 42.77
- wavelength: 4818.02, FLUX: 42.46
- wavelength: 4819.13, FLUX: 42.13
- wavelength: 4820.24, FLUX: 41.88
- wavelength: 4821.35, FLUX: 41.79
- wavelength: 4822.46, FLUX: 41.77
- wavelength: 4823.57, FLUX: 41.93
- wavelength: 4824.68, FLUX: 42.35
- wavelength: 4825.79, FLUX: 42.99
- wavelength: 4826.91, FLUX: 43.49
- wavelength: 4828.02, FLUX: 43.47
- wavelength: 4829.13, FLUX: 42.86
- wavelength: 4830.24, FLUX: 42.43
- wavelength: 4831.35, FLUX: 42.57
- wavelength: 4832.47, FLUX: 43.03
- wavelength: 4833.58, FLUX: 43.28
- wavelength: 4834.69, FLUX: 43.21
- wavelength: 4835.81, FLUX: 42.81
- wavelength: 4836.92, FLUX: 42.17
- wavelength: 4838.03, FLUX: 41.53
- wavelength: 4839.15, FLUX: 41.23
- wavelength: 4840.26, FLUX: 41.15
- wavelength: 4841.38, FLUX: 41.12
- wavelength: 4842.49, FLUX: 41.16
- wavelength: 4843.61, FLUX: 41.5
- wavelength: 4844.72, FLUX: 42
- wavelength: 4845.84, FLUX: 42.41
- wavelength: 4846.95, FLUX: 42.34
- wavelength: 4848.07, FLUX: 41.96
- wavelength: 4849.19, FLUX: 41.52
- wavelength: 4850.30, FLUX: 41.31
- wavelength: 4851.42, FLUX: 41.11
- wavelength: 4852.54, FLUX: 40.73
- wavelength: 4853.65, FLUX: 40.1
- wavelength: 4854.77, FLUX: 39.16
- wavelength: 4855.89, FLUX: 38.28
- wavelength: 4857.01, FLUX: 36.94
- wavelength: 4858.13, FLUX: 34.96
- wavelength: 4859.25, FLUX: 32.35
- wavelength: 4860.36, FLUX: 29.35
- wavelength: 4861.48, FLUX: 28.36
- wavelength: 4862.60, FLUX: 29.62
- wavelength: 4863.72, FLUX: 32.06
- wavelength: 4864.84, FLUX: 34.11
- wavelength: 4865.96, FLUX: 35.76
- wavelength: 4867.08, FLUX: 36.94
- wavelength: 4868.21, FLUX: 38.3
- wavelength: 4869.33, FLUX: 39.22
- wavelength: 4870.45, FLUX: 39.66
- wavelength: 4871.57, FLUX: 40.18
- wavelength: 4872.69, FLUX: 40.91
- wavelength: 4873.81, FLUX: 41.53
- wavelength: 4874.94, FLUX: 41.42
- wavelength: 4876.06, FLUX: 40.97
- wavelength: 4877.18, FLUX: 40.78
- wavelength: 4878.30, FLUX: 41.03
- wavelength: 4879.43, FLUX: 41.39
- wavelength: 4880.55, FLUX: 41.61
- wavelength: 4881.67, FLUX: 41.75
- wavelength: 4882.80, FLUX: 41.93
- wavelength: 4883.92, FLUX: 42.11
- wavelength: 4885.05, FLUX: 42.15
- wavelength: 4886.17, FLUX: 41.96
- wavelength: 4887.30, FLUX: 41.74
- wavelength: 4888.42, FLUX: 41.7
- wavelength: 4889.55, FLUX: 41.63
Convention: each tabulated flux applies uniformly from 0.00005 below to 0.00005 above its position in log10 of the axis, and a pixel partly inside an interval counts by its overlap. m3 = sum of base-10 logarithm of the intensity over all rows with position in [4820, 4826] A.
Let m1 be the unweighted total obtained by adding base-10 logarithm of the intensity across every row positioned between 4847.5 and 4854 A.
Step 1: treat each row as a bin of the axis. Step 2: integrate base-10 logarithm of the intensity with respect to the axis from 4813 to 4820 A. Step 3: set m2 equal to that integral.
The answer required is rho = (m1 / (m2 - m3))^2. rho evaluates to 33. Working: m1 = 9.68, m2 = 11.4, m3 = 9.75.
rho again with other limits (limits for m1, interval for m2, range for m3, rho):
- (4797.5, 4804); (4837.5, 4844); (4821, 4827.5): 183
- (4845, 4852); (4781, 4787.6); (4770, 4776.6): 103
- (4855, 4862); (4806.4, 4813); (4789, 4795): 86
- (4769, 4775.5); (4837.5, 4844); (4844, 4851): 170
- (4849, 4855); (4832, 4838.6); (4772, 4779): 124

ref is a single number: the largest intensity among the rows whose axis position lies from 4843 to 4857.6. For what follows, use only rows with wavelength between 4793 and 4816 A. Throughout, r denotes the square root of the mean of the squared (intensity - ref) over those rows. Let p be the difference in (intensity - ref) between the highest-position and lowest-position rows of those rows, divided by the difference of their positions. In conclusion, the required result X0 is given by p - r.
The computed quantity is -1.0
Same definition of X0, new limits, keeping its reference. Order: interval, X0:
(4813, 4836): -0.7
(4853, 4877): -7.0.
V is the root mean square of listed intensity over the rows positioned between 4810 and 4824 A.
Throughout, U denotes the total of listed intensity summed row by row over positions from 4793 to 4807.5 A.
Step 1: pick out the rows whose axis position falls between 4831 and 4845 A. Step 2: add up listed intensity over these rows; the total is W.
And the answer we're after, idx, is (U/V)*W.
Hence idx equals 7238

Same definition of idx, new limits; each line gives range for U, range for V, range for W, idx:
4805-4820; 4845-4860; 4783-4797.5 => 7963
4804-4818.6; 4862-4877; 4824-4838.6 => 8220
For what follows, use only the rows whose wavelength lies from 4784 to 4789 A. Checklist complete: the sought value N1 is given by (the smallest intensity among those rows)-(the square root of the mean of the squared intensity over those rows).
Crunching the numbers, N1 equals -0.41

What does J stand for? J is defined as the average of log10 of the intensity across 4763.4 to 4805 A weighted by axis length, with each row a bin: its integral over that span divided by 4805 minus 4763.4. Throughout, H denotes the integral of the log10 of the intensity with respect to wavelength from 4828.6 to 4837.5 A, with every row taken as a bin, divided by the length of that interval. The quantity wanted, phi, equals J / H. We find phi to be 1.01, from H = 1.63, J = 1.641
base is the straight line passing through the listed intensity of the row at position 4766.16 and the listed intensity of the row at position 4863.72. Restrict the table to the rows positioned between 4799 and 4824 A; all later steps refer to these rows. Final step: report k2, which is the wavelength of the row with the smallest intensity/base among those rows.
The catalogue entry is 4803.62 A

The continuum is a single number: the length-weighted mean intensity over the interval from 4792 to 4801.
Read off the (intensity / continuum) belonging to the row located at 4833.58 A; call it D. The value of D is 1.00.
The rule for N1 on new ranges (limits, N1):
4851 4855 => -1.12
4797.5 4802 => -0.45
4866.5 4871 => -1.60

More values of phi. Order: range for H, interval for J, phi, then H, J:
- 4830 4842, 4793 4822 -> 1.01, 1.63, 1.634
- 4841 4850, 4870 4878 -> 0.99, 1.62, 1.612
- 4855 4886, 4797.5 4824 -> 1.04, 1.58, 1.634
